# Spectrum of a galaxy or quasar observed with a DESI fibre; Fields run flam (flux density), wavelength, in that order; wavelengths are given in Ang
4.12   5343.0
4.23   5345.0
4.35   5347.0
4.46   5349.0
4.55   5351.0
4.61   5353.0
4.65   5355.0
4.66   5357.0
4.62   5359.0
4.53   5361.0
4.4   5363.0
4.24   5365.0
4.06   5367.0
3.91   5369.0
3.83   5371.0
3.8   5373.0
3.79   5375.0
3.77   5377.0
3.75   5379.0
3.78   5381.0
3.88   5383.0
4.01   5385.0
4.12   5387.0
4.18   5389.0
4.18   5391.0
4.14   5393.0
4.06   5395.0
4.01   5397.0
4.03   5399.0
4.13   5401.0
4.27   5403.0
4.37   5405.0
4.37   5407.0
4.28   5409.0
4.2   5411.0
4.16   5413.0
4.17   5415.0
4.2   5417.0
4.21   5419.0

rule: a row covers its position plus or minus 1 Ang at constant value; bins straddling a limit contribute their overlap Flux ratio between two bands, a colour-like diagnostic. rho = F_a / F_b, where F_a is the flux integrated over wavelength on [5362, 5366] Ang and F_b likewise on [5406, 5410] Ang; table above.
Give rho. 1.00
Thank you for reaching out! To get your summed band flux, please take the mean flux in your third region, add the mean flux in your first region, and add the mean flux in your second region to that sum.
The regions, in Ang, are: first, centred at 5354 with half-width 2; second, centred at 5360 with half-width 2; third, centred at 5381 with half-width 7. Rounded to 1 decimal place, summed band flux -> 13.1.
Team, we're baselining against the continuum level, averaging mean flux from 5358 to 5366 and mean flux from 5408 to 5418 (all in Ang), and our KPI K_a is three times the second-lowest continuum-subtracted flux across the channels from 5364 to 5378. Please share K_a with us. -1.6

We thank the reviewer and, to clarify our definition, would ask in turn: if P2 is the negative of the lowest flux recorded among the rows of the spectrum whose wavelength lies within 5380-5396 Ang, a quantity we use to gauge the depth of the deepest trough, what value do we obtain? -3.78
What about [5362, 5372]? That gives -3.83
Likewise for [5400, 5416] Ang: -4.13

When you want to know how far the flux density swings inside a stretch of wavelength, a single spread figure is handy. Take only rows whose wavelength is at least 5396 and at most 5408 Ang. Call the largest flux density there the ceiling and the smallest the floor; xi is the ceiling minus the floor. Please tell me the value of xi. 0.4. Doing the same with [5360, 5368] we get 0.5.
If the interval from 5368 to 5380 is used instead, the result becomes 0.2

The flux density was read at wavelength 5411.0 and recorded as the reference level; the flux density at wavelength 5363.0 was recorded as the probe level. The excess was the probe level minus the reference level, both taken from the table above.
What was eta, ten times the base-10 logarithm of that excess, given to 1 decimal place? -7.0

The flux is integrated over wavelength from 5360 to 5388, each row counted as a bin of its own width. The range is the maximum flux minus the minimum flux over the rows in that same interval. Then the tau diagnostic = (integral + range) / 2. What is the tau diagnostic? 56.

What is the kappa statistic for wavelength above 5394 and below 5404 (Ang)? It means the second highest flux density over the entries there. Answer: 4.13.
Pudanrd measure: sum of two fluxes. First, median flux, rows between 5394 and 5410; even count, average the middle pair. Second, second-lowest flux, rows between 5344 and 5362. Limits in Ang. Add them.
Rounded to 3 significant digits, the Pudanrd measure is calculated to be 8.55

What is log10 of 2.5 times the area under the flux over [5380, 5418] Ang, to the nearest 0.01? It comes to 2.59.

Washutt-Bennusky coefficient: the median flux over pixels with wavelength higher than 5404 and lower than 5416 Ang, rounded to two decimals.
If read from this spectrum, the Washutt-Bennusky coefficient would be 4.24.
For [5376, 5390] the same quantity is 3.88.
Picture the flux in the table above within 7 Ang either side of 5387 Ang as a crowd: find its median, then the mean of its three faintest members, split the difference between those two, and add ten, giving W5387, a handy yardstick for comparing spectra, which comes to 14.0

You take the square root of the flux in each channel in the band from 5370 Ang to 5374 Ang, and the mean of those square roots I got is 1.95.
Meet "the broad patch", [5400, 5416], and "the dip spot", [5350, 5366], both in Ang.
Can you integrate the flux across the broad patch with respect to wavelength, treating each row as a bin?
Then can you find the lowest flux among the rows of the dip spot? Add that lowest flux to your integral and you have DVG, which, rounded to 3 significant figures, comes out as 72.1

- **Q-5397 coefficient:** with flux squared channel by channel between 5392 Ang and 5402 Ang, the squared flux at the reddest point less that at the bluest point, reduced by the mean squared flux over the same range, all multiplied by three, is -50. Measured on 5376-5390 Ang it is -37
